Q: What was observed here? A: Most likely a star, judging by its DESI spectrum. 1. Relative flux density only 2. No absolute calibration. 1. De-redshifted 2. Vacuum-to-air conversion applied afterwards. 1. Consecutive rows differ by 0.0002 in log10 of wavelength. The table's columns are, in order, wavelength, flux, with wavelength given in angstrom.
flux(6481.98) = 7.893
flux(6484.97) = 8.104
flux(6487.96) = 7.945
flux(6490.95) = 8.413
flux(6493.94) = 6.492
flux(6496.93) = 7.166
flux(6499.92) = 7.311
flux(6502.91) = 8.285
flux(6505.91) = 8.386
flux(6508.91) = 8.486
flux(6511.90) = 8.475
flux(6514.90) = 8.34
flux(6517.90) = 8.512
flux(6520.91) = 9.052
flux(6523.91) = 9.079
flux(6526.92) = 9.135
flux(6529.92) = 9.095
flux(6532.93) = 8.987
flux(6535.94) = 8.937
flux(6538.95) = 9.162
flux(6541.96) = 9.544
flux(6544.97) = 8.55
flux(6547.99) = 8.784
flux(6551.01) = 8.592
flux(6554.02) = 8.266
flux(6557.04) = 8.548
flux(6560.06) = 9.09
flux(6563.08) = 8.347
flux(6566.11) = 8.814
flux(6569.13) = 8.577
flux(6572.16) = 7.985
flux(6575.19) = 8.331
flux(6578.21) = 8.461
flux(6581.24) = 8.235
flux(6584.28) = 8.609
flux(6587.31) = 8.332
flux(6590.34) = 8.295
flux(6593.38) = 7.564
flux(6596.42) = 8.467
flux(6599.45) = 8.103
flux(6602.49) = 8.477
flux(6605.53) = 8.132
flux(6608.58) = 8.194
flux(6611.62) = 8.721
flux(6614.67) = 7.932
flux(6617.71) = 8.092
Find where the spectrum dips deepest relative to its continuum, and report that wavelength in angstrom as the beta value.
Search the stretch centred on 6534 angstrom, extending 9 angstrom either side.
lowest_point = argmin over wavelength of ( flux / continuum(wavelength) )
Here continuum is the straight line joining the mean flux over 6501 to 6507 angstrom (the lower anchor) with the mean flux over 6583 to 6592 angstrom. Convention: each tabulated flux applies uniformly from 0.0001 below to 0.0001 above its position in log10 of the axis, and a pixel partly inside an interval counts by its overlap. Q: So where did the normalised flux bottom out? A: 6535.94 angstrom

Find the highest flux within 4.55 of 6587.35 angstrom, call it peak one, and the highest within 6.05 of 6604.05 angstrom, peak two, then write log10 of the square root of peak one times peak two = 0.93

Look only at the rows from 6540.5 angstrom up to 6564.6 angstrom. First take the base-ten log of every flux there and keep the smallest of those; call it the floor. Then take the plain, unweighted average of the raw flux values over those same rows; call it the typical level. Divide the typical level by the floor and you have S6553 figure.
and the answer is 9.50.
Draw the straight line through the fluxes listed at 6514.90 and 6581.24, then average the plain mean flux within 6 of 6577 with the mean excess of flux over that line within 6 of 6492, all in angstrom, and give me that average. 3.7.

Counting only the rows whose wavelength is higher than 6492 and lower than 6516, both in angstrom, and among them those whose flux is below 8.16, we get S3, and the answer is 3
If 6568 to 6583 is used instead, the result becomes 1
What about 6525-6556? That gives 0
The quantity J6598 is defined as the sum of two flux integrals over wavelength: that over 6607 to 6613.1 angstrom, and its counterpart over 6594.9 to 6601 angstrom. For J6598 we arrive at 102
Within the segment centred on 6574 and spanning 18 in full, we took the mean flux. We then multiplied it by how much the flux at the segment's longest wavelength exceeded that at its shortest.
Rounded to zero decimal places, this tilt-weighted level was -5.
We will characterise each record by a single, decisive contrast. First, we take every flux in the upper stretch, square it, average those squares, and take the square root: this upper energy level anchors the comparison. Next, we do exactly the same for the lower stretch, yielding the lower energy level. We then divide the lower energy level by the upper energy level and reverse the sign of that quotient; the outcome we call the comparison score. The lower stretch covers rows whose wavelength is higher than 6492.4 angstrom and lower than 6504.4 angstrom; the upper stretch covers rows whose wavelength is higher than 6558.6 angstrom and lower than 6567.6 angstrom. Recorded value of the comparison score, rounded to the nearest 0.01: -0.84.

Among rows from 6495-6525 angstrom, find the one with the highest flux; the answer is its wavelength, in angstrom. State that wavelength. 6523.91 angstrom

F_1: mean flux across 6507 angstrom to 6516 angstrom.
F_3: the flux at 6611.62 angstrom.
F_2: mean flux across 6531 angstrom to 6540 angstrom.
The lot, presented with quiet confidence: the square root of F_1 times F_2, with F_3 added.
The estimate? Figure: 17.4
